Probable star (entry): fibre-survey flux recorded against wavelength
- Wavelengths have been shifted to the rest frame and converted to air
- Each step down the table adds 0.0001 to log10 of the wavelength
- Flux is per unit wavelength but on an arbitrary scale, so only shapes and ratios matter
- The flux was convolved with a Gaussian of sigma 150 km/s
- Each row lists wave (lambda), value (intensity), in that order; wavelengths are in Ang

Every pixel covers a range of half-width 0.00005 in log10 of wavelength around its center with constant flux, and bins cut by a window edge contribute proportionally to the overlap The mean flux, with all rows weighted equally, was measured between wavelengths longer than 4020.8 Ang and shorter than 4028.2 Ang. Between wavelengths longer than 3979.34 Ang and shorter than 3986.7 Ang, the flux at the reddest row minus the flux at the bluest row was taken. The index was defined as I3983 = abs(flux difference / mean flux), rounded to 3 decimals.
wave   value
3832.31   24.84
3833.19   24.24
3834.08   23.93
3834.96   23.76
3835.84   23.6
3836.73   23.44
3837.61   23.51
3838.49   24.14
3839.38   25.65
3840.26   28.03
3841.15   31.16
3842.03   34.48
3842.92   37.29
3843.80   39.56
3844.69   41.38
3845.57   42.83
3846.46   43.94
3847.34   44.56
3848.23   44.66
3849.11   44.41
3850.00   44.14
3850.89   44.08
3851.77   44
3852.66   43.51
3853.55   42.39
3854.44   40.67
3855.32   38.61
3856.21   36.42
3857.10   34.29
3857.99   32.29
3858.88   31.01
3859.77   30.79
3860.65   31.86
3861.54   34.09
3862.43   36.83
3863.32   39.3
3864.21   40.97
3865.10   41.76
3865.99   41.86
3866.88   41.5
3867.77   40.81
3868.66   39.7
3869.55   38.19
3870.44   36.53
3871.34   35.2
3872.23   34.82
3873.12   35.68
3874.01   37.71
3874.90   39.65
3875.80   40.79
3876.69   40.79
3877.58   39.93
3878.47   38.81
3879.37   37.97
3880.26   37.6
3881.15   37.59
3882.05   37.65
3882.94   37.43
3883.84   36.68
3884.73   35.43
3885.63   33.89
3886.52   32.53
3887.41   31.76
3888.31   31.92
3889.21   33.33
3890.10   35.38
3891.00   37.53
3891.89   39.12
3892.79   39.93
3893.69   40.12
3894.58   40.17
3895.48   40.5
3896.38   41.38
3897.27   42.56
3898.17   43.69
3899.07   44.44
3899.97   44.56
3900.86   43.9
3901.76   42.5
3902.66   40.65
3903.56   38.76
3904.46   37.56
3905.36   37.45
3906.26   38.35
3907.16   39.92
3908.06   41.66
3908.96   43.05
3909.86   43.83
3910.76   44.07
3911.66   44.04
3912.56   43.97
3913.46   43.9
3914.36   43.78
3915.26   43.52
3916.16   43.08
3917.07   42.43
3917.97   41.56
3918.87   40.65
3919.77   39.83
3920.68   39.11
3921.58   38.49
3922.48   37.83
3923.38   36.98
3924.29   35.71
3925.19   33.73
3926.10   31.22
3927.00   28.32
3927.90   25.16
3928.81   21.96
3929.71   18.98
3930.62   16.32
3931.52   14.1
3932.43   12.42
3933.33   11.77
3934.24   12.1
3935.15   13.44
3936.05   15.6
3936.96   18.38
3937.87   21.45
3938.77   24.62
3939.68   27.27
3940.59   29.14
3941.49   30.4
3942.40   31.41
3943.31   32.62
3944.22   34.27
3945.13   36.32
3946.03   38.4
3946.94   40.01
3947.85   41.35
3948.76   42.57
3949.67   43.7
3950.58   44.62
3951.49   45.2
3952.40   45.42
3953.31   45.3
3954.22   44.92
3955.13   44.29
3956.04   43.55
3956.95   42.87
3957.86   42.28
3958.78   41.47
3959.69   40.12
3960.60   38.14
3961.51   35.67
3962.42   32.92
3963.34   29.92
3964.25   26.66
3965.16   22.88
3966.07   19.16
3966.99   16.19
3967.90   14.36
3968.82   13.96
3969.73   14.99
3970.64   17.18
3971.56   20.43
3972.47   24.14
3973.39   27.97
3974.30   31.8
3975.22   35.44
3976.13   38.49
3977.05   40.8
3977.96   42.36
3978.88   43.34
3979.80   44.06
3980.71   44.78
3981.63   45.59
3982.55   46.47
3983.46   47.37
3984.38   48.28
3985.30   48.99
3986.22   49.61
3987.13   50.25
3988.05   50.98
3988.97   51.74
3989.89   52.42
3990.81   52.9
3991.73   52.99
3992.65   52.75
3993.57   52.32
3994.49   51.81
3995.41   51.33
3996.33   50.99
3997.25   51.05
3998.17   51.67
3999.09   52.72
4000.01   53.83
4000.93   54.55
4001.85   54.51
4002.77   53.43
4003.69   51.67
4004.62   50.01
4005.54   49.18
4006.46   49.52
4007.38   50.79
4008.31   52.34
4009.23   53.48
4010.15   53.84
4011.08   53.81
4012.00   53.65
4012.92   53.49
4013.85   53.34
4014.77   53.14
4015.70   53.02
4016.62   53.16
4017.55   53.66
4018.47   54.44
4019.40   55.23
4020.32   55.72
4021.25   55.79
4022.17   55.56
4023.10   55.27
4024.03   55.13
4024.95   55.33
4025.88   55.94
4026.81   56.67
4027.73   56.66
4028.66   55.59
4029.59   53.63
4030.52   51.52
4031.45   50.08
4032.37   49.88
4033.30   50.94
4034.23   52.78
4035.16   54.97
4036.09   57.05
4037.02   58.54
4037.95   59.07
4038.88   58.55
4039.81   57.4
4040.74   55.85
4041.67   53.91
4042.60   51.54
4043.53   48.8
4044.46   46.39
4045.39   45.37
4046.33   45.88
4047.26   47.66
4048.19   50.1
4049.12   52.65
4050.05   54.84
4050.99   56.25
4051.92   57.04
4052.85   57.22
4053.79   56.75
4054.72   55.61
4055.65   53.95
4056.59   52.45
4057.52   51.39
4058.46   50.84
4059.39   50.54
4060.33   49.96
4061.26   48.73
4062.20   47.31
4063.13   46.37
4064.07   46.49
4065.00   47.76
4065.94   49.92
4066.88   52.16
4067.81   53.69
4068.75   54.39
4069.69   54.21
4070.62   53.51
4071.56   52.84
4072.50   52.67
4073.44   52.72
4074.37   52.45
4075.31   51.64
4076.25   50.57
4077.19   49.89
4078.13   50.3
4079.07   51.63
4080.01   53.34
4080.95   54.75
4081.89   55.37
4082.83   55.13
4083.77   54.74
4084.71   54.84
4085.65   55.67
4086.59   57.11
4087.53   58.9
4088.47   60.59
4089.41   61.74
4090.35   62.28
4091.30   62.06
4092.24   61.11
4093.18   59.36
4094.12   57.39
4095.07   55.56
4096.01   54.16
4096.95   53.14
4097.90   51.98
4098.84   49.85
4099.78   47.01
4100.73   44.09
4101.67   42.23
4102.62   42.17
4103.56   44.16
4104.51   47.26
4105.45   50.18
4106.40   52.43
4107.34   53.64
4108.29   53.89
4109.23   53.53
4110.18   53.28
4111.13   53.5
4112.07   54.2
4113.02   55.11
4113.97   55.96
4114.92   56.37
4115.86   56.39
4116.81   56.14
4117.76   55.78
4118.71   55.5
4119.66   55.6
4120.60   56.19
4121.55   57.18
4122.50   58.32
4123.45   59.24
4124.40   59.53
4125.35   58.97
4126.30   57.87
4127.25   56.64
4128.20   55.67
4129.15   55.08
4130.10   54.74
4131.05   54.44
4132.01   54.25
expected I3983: 0.099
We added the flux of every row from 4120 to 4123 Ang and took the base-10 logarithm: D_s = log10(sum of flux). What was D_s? 2.23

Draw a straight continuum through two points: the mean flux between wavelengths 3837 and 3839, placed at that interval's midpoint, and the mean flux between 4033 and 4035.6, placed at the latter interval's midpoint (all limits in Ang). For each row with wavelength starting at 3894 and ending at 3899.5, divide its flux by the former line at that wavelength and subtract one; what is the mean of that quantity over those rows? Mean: 0.29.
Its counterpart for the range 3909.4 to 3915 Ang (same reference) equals 0.26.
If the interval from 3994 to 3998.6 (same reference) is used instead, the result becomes 0.09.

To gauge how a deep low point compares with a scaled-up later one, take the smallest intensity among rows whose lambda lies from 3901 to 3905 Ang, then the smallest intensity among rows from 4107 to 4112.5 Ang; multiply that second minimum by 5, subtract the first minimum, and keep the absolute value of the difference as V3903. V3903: 229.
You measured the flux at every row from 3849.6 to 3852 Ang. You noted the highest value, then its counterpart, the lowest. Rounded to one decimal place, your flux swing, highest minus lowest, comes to 0.1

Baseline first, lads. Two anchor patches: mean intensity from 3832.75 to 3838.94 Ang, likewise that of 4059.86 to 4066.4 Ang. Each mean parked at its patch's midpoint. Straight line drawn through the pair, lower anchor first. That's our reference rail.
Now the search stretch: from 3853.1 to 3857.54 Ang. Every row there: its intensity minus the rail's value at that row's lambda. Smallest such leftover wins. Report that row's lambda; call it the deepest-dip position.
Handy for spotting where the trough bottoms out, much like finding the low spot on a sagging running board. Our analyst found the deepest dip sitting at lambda 3857.10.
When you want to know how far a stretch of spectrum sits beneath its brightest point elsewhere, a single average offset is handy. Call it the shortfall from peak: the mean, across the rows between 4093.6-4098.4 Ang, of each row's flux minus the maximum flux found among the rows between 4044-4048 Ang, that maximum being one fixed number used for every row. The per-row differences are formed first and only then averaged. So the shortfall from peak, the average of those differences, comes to 7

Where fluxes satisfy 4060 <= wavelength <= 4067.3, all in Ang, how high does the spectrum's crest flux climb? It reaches 52.16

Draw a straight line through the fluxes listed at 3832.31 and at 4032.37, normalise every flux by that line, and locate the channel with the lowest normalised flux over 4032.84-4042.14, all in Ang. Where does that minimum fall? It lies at 4033.30 Ang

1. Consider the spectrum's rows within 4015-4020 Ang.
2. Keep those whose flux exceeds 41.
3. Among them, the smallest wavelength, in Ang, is 4015.70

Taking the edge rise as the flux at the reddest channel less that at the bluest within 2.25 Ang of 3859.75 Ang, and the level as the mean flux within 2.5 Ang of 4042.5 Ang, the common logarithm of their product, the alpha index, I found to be 1.97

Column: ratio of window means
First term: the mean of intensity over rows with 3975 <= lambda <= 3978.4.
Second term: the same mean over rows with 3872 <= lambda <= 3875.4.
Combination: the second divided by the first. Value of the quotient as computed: 0.94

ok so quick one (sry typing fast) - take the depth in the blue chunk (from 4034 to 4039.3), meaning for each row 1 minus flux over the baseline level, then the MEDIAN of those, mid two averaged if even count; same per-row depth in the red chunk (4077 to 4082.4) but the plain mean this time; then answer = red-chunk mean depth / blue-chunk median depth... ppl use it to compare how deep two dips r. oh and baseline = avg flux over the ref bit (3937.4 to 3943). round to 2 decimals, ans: 0.83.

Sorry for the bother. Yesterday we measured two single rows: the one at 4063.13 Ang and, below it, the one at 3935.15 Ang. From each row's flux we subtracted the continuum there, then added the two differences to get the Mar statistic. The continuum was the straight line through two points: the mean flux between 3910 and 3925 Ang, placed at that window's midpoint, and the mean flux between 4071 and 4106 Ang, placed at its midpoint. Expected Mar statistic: -34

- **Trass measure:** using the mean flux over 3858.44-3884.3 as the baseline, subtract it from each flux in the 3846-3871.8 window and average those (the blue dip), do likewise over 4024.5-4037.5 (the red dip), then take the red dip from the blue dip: -15.0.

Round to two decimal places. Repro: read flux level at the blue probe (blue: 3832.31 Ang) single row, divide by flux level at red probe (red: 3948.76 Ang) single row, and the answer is 0.58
